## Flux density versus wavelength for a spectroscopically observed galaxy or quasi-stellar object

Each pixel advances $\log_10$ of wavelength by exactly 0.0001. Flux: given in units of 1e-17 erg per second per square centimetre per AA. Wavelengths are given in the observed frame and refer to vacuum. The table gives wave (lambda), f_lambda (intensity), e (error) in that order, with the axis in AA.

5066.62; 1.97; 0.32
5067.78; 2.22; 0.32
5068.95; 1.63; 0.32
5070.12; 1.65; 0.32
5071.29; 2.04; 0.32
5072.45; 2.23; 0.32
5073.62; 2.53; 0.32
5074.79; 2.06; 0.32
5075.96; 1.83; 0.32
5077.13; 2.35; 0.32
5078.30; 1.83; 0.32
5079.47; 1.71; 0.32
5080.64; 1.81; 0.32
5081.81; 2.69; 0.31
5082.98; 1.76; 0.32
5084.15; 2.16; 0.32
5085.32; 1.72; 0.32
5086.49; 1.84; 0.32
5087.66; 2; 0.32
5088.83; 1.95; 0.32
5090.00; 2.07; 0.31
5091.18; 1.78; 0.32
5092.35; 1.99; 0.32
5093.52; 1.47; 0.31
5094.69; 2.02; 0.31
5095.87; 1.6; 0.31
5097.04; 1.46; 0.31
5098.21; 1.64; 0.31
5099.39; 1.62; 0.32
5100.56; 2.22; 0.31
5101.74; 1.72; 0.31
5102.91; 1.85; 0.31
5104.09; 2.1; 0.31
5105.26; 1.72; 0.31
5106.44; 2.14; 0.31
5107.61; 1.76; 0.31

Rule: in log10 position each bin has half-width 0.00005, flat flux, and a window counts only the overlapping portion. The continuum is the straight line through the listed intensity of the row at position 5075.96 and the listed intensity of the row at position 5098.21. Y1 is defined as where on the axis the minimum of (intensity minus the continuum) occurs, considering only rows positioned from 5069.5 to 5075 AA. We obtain 5070.12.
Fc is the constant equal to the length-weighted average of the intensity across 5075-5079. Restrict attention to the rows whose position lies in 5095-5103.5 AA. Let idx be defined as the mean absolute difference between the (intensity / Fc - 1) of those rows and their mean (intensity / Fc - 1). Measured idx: 0.087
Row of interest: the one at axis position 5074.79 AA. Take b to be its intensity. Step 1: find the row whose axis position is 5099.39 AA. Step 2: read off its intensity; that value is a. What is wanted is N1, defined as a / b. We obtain 0.79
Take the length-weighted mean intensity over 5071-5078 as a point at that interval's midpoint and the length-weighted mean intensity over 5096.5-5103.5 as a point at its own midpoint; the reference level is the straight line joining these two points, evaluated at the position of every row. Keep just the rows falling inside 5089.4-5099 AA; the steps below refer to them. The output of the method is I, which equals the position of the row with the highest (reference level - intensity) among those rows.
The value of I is 5093.52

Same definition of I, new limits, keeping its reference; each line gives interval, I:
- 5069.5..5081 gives 5070.12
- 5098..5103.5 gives 5099.39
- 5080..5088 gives 5085.32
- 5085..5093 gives 5085.32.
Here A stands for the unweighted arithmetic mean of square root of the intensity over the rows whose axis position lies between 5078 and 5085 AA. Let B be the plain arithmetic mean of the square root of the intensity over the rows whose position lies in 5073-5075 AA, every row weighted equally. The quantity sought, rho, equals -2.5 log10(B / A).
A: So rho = -0.079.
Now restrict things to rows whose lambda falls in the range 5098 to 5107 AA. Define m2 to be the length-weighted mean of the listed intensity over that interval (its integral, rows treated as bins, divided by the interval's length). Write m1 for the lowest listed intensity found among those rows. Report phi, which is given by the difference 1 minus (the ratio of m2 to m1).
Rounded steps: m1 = 1.62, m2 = 1.88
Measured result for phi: -0.163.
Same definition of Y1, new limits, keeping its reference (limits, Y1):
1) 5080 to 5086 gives 5085.32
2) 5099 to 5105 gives 5099.39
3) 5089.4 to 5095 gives 5093.52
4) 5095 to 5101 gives 5097.04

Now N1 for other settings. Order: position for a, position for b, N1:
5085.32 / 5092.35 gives 0.86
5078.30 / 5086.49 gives 0.99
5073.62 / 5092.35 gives 1.27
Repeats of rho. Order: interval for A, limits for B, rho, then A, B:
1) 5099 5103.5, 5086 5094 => -0.006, 1.359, 1.37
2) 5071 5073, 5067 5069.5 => 0.059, 1.461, 1.38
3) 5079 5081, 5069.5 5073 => -0.060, 1.327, 1.40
